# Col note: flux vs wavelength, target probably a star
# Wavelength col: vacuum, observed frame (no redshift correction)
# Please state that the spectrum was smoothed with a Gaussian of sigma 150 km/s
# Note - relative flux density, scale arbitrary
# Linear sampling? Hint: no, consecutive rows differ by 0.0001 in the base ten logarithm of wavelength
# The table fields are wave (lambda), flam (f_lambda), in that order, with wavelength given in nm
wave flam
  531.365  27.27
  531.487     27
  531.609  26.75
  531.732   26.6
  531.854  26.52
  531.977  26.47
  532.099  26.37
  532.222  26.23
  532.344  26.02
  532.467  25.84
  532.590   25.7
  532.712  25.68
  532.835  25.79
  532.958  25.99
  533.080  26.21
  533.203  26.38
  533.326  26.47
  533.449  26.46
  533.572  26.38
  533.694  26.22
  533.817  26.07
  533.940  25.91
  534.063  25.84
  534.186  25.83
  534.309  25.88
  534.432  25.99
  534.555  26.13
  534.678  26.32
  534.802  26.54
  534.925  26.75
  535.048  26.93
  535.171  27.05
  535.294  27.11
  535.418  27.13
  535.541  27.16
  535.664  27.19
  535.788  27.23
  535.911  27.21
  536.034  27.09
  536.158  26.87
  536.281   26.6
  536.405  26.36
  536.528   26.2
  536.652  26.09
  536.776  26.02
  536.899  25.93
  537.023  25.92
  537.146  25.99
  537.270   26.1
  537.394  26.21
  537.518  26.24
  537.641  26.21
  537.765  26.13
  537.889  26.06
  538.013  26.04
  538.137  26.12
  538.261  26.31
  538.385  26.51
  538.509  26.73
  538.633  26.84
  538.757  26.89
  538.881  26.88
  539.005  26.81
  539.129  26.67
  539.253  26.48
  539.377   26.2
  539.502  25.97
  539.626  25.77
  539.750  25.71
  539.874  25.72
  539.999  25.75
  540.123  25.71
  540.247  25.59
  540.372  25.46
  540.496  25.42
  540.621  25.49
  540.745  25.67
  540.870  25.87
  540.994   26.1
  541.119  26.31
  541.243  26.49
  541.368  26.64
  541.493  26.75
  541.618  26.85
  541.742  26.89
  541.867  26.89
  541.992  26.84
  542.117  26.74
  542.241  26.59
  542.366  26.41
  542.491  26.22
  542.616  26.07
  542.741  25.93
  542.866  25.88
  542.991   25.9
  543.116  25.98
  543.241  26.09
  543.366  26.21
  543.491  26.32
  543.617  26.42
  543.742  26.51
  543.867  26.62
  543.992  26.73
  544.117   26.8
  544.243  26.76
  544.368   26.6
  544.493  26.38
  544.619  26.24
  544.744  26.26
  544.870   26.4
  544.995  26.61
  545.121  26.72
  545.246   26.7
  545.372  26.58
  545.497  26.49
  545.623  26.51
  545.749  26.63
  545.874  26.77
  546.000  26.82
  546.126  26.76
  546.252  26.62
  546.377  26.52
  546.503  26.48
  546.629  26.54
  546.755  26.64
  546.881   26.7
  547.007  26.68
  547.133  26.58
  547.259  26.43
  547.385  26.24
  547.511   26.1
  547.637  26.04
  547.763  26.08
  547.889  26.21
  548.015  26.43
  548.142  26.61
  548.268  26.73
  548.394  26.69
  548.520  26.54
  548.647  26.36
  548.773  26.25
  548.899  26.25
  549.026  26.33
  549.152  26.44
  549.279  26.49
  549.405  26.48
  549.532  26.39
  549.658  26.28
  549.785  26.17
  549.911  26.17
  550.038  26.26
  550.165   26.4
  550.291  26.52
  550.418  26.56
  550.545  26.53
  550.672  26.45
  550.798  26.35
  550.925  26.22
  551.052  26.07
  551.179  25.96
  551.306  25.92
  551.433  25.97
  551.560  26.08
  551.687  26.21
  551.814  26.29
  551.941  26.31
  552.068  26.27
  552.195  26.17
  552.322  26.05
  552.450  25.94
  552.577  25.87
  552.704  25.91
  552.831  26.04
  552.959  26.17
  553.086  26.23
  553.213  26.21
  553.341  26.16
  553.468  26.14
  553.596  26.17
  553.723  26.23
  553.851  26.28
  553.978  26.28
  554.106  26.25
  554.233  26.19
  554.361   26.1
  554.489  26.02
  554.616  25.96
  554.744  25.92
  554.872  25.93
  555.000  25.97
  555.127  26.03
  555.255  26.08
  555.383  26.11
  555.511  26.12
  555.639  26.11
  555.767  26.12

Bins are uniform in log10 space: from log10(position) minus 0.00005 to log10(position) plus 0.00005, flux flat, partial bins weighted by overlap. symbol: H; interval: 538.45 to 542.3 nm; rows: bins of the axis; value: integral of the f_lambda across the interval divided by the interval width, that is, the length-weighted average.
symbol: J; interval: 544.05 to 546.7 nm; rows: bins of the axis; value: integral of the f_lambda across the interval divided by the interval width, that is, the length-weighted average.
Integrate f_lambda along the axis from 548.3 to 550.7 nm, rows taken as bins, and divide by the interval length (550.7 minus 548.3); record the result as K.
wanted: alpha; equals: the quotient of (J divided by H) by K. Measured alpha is 0.0383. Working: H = 26.3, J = 26.58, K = 26.4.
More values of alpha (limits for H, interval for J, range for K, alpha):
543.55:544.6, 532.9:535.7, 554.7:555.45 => 0.0382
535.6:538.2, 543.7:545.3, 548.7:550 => 0.0383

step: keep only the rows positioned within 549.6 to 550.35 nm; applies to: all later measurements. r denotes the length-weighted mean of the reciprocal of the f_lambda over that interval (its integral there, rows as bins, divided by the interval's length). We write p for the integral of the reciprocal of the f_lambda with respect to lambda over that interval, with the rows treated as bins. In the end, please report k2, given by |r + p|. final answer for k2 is 0.0666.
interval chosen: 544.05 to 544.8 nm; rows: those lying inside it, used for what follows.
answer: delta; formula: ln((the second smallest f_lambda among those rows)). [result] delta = 3.27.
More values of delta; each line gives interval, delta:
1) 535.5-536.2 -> 3.30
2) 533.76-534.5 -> 3.25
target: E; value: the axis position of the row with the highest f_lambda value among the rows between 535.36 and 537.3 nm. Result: 535.788 nm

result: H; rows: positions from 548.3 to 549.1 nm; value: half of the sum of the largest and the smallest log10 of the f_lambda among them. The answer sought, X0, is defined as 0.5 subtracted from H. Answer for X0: 0.923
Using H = 1.42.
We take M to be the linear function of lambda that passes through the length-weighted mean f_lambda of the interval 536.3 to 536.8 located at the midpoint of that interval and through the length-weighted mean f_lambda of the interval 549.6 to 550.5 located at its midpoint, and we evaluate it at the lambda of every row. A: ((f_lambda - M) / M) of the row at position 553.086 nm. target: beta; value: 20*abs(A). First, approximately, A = -0.005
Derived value 0.104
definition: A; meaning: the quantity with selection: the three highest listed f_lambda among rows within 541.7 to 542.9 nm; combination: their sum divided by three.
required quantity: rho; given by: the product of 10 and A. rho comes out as 269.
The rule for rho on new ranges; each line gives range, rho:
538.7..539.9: 269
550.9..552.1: 263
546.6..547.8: 267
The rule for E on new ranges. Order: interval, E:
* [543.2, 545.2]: 544.117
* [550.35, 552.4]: 550.418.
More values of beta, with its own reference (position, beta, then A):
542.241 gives 0.268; 0.013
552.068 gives 0.065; -0.003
